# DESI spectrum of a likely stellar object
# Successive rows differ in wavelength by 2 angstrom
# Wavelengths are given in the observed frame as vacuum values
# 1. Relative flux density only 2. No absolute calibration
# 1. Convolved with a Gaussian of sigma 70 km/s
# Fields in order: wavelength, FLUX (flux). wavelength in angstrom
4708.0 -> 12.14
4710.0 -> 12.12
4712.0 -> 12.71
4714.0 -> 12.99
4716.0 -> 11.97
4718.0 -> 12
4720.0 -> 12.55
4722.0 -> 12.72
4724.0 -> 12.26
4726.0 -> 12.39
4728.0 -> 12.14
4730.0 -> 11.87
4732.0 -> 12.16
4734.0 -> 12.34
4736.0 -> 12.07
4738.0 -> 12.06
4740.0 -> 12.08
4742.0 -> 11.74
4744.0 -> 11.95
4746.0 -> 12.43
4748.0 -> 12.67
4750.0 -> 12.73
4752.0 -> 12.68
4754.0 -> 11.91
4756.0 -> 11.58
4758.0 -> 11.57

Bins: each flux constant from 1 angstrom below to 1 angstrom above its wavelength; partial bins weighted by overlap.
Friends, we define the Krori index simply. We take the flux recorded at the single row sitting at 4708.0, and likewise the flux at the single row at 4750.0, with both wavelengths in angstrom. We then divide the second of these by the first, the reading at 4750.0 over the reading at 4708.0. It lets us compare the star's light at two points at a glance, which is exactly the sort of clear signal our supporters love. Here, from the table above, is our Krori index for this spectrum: 1.05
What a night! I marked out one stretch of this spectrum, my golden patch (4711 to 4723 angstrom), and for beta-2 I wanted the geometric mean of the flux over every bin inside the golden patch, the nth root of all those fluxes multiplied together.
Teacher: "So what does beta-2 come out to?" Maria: 12.5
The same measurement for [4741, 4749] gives 12.2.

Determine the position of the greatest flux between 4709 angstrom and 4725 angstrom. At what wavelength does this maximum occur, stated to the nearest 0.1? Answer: 4714.0 angstrom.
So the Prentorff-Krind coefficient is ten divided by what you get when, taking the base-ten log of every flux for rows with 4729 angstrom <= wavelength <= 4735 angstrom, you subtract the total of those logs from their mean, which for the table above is -4.61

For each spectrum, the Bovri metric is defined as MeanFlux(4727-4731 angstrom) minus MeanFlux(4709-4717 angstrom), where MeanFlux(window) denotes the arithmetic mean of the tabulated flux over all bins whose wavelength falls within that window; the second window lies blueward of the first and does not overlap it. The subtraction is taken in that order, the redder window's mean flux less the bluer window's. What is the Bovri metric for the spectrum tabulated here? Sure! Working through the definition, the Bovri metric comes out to -0.4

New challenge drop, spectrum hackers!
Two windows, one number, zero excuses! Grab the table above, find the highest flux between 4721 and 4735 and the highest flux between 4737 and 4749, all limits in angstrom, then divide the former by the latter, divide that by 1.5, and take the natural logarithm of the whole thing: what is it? -0.40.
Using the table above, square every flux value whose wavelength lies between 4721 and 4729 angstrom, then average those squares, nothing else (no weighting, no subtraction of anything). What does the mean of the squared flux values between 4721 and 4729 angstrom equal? 153.2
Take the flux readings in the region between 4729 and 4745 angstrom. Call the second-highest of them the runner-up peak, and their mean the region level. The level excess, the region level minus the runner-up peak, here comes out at -0.126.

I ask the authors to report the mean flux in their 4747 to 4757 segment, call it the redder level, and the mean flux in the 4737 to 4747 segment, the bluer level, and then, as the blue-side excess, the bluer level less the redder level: -0.26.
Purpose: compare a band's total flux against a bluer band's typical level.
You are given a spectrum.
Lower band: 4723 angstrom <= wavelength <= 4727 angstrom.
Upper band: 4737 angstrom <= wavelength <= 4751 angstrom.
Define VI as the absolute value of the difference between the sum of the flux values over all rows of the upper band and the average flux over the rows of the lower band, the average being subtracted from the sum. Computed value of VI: 73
